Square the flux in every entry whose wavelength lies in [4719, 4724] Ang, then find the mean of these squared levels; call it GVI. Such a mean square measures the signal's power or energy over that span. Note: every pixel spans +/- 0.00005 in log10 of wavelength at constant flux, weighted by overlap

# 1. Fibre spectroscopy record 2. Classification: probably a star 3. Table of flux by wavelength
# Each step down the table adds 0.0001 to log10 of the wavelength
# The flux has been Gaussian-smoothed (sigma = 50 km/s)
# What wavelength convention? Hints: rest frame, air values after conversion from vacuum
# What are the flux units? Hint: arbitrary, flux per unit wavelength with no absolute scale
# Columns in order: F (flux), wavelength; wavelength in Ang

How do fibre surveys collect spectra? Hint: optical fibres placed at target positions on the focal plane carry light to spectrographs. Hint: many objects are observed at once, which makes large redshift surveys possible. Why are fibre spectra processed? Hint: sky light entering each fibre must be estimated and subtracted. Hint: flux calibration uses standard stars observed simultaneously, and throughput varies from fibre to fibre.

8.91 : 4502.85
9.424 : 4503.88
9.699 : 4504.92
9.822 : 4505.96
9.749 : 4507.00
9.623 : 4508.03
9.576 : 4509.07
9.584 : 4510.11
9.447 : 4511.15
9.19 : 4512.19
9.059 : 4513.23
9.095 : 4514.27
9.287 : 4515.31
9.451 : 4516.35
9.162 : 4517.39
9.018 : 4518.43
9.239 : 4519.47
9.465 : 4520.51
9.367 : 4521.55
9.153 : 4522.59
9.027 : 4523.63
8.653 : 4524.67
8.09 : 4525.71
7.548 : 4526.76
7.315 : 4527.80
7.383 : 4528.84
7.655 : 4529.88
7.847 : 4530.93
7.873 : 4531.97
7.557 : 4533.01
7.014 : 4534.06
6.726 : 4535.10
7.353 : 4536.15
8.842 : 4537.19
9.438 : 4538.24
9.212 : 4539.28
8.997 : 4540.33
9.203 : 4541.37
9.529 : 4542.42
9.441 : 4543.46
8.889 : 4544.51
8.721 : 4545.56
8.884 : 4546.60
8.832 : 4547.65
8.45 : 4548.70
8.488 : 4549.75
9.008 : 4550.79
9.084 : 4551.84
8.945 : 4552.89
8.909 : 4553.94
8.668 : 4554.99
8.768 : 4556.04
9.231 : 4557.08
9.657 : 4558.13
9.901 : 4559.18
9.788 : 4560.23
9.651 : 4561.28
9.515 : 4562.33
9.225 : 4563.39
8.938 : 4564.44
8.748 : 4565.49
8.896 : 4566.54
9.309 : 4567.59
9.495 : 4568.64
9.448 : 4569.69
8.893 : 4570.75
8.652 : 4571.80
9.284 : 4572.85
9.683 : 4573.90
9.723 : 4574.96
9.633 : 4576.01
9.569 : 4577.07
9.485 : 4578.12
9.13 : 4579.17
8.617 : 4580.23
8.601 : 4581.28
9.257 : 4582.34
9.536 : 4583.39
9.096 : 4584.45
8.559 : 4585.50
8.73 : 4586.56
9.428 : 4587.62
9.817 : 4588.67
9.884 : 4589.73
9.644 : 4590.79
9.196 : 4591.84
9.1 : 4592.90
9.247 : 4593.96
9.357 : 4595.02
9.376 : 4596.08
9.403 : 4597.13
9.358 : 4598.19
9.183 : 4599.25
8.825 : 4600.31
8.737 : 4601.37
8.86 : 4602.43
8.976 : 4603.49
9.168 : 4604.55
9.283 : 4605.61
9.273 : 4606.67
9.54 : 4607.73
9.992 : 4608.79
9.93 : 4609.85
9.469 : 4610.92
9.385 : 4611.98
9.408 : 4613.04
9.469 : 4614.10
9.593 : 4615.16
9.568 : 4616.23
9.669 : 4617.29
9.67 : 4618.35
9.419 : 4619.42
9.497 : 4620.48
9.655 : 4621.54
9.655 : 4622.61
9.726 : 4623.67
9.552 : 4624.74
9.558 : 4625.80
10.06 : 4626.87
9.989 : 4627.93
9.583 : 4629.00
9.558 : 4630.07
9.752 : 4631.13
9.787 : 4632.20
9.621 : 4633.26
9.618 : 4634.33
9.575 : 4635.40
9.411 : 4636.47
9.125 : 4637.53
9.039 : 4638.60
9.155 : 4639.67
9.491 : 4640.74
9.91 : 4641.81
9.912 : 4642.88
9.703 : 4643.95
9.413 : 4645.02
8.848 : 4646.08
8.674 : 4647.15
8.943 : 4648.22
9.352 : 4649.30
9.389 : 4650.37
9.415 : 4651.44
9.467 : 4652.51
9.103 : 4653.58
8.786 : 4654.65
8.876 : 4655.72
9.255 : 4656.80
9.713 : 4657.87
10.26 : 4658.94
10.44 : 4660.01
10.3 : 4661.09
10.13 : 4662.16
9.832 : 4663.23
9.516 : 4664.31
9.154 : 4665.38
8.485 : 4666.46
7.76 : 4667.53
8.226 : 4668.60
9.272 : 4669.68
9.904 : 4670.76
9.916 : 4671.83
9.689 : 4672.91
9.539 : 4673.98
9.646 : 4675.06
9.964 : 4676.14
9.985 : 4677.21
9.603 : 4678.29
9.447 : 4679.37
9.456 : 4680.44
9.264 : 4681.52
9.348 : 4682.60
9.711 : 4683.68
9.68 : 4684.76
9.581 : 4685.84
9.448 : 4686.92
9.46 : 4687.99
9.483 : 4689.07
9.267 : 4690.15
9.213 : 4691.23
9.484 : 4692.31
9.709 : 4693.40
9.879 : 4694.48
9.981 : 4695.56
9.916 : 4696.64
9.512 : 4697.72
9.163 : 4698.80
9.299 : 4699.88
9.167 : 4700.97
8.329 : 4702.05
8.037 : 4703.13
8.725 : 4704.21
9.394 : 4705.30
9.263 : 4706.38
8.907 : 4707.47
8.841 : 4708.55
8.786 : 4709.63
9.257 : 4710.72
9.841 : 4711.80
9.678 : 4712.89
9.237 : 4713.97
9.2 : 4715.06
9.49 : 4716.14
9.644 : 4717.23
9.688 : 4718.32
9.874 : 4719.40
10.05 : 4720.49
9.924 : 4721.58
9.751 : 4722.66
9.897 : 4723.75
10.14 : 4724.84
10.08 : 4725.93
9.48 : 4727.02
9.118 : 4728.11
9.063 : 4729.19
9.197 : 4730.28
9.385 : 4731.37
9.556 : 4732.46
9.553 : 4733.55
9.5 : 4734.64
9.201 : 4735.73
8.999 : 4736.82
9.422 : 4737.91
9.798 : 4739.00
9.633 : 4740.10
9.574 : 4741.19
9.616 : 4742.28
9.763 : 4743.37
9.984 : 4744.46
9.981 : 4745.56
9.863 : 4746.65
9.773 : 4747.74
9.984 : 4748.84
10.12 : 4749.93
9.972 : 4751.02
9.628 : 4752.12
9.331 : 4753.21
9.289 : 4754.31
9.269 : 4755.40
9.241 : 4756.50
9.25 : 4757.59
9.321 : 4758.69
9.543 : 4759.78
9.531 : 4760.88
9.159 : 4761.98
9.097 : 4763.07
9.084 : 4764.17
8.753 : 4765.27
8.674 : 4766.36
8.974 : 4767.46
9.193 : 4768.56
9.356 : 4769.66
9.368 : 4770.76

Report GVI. 98.0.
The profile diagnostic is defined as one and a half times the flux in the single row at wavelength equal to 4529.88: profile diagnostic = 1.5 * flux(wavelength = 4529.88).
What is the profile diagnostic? 11.5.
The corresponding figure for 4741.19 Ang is 14.4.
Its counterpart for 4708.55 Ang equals 13.3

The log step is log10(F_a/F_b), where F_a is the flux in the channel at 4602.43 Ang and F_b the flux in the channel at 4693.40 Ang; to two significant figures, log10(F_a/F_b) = -0.040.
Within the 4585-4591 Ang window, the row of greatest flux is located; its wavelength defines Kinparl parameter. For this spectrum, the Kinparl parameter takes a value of 4589.73 Ang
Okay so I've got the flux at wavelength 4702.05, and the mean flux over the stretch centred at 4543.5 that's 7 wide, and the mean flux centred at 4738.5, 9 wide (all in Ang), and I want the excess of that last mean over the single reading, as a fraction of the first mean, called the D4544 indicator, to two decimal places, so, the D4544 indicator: 0.13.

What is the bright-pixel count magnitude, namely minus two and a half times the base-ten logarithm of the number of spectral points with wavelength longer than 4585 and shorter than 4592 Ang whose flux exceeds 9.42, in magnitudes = -1.5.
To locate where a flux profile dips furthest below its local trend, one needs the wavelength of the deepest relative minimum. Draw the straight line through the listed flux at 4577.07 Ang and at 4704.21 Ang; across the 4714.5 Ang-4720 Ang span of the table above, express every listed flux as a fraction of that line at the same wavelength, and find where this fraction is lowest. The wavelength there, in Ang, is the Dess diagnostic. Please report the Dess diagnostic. 4715.06 Ang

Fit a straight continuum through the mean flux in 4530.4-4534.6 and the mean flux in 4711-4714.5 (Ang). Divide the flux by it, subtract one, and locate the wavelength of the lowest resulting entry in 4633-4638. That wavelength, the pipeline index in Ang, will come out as 4637.53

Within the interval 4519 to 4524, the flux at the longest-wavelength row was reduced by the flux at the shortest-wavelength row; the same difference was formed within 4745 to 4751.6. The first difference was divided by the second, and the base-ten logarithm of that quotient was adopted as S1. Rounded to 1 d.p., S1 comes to 1.4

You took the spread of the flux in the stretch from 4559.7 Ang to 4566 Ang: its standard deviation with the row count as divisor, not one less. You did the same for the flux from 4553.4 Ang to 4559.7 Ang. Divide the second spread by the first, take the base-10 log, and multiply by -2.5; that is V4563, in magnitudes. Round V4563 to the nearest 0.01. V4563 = -0.21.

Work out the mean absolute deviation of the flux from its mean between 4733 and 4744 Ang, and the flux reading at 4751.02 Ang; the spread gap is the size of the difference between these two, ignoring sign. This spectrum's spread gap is 9.8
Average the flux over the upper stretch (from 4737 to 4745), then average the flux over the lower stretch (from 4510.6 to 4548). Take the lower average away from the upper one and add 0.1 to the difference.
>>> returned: 1.1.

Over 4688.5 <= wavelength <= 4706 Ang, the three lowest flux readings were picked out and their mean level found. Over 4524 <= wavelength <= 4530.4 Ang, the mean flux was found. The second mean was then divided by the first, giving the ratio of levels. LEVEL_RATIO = 0.93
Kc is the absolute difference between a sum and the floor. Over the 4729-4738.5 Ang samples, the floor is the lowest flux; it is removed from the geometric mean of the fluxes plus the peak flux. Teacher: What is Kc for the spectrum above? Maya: 9.9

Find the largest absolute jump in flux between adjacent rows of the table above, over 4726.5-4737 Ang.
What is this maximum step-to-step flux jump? 0.36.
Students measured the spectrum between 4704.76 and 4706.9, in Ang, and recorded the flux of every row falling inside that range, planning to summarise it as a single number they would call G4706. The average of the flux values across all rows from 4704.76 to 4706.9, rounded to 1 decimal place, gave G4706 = 9.3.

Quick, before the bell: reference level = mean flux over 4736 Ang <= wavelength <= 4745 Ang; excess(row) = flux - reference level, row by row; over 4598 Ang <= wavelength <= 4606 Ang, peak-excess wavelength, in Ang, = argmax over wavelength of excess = 4598.19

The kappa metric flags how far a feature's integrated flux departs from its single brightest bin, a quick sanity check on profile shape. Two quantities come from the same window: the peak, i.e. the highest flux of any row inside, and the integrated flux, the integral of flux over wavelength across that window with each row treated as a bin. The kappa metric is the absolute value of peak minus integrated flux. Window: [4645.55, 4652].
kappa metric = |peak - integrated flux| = 49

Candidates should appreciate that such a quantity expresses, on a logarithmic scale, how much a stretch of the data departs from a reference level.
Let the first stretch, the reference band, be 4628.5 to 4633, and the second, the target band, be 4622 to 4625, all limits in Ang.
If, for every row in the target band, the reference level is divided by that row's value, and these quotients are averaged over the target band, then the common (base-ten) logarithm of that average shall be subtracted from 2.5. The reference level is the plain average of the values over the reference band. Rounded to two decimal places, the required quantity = 2.50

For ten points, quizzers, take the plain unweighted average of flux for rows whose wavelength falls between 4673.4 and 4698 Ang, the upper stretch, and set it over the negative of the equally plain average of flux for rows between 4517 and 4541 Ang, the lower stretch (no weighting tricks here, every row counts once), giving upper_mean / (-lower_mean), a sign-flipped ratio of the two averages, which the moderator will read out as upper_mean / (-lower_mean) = -1.15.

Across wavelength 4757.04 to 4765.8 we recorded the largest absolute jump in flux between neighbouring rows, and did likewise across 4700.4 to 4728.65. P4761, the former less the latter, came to -0.47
